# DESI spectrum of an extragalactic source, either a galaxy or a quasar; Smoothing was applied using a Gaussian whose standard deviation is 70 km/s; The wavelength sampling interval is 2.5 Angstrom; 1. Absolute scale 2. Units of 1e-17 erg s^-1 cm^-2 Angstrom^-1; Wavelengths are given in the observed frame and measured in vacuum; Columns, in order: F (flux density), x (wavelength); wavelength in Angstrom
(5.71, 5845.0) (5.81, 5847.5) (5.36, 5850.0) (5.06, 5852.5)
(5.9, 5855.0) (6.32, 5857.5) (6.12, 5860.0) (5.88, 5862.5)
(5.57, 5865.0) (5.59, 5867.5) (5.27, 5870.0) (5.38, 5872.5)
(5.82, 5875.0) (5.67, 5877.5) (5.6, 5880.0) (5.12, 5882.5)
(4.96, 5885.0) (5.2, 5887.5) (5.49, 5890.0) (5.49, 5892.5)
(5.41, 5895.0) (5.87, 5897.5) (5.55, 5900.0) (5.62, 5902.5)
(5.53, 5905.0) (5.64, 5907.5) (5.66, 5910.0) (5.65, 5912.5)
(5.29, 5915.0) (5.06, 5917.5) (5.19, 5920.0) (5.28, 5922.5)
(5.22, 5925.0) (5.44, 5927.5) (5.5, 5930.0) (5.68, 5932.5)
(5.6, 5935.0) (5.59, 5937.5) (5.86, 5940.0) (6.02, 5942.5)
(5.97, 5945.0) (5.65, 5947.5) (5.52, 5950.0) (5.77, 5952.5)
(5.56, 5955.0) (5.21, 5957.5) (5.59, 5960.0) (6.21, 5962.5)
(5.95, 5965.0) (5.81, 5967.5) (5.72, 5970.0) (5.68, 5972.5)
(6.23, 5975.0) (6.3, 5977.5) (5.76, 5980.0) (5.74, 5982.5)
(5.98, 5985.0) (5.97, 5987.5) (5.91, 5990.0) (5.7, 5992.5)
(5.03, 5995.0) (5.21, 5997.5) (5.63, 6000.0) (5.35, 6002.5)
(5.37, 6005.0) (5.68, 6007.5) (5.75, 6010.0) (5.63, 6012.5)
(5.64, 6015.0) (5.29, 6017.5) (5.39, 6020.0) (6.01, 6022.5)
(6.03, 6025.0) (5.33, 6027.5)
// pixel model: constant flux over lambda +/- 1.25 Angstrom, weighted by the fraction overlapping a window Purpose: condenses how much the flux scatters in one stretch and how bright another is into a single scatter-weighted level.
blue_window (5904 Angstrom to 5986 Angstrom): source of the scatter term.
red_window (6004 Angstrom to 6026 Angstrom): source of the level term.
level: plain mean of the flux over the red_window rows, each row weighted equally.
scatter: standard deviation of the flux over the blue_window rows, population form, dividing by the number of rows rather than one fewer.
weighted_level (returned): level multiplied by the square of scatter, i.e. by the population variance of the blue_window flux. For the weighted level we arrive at 0.50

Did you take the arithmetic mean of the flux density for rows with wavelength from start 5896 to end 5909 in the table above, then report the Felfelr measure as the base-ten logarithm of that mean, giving 0.751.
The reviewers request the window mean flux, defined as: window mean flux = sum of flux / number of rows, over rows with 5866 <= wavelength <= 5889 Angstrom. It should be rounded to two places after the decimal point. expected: 5.40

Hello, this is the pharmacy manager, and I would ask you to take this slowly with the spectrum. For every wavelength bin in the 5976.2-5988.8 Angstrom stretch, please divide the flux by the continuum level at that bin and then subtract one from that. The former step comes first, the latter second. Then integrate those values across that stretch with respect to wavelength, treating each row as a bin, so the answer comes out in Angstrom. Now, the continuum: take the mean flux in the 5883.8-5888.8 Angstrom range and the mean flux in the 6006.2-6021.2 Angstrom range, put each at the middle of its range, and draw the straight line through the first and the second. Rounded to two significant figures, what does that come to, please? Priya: 1.2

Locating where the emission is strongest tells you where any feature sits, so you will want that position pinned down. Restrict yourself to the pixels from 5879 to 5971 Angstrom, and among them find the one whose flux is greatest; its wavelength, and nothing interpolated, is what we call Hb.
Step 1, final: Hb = 5962.5 Angstrom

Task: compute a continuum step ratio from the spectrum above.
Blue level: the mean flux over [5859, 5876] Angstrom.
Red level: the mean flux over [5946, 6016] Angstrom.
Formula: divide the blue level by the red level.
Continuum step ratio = 0.99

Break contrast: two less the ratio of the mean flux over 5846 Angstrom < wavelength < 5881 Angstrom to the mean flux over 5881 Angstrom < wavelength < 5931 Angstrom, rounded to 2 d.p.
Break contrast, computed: 0.95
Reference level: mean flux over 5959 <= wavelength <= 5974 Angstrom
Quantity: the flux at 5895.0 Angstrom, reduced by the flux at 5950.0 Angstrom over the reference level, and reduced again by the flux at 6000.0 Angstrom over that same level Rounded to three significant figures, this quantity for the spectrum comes 3.50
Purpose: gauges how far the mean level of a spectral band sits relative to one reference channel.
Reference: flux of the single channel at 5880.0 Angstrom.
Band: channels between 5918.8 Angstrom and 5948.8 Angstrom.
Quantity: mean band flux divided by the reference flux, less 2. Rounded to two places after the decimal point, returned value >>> -1.00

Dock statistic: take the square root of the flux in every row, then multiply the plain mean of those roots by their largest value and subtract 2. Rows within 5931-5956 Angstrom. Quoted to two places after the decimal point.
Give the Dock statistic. 3.87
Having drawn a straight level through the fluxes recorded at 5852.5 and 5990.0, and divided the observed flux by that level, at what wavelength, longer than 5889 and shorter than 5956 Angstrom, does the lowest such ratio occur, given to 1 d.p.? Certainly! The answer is 5917.5 Angstrom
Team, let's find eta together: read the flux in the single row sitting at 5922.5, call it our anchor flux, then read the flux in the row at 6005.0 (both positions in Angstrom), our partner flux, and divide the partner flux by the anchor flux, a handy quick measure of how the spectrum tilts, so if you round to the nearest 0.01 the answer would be 1.02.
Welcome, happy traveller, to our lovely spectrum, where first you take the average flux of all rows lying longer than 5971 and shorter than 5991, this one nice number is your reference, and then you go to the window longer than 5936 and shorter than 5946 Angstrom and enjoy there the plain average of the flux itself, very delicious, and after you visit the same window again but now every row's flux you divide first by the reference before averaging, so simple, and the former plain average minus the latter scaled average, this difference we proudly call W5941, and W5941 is 4.87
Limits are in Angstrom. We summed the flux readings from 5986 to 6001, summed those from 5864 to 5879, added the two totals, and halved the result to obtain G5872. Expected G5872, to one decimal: 33.4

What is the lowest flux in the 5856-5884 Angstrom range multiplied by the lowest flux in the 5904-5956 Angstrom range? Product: 25.9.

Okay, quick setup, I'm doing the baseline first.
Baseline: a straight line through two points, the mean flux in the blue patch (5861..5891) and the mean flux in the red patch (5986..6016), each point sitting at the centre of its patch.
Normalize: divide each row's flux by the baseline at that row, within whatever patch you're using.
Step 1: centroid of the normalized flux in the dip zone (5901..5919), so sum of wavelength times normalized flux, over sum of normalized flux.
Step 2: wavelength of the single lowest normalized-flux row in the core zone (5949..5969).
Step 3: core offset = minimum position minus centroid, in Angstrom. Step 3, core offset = 47.6 Angstrom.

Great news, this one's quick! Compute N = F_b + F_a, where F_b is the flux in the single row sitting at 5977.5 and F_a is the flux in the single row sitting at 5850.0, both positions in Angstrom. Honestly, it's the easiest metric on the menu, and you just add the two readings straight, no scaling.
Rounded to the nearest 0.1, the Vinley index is 11.7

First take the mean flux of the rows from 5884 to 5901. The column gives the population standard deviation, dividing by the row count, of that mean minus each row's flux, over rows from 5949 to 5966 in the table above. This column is 0.30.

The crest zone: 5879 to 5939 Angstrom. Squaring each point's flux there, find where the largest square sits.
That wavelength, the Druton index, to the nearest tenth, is 5897.5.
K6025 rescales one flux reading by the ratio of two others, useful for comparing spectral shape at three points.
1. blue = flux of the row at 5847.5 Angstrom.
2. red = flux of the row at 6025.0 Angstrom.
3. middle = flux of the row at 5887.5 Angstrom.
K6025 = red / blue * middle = 5.4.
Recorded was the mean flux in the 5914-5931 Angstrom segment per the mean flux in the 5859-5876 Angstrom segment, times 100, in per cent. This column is 93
